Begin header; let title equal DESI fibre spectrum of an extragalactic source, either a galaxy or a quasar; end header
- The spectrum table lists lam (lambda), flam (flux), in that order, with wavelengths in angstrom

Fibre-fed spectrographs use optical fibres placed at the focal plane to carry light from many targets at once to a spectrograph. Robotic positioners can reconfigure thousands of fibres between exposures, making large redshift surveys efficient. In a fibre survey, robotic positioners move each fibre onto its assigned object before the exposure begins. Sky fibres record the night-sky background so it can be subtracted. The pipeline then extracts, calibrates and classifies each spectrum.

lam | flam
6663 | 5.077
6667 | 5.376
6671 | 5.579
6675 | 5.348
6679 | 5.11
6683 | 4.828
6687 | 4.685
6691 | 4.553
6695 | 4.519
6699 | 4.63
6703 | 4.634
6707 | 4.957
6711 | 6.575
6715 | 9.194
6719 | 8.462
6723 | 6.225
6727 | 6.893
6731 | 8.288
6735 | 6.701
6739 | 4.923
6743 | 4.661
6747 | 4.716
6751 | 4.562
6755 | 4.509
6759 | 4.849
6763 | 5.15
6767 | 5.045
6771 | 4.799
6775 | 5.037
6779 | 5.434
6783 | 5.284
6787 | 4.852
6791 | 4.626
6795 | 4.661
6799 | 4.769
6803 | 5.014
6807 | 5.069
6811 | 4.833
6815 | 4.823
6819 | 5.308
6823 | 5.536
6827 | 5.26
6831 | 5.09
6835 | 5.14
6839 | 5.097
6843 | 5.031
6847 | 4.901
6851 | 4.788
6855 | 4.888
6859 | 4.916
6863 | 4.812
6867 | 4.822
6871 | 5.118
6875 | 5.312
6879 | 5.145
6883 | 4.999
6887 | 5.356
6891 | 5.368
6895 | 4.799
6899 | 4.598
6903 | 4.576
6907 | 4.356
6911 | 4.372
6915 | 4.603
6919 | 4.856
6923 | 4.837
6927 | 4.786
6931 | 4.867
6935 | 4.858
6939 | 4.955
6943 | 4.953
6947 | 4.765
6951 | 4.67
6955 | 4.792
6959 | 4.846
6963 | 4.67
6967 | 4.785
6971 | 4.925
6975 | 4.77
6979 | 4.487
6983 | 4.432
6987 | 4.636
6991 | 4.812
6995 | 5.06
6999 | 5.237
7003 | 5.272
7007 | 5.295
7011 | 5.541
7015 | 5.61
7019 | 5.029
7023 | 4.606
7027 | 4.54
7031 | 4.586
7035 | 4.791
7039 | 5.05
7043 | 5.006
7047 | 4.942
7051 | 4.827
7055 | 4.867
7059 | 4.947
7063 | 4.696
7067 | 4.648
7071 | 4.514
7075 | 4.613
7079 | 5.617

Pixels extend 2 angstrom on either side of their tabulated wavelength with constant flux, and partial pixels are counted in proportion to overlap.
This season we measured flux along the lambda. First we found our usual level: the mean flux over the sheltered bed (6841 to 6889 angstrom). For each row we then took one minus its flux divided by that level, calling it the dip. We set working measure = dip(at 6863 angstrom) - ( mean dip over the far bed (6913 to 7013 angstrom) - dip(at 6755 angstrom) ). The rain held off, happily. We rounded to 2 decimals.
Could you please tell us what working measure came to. 0.11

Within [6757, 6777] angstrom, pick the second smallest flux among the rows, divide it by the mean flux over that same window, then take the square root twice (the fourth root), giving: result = 0.994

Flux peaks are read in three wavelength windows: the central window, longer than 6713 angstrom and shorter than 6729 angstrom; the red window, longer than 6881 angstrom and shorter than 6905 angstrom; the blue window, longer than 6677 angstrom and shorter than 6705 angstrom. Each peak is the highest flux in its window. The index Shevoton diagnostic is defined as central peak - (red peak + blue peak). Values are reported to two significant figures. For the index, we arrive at -1.3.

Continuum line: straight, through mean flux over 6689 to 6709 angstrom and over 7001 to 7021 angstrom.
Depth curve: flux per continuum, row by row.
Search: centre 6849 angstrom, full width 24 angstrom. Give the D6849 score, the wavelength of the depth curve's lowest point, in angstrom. 6851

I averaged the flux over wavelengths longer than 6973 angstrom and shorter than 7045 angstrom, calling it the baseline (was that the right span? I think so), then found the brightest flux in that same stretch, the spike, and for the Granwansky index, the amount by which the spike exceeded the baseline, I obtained 0.68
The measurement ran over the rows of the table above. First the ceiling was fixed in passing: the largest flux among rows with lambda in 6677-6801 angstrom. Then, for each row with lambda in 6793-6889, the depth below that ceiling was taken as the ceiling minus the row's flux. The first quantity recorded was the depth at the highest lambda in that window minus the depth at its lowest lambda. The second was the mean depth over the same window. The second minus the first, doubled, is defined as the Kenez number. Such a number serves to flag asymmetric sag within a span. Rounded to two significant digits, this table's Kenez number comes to 9.7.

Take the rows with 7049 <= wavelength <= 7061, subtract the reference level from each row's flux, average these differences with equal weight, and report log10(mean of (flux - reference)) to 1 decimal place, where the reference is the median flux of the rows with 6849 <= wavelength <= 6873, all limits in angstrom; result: -1.6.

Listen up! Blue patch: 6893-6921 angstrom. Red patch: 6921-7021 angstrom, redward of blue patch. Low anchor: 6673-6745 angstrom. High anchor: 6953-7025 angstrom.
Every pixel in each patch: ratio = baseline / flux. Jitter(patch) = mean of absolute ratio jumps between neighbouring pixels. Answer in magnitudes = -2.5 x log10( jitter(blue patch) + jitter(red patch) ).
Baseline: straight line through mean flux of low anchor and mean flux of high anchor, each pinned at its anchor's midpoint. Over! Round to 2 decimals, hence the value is 2.91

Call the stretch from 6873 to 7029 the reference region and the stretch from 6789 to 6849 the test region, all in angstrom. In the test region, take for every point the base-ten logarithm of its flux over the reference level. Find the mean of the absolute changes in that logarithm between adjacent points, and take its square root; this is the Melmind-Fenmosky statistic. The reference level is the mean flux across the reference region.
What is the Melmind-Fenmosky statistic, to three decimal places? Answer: 0.114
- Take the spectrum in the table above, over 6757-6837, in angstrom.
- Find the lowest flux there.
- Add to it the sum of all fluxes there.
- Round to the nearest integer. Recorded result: 105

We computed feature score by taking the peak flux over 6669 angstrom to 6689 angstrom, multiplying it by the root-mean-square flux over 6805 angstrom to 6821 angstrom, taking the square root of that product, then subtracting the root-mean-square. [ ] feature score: 0.28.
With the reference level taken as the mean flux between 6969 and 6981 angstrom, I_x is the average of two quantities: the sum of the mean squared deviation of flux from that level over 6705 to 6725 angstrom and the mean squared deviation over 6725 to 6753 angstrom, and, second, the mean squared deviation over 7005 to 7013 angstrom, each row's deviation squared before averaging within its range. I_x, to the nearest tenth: 5.7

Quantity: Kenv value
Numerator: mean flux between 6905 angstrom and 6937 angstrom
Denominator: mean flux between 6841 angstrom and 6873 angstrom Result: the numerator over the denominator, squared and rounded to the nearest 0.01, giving 0.91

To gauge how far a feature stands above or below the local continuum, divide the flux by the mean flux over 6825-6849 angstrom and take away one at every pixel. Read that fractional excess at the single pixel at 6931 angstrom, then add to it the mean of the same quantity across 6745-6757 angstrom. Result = -0.14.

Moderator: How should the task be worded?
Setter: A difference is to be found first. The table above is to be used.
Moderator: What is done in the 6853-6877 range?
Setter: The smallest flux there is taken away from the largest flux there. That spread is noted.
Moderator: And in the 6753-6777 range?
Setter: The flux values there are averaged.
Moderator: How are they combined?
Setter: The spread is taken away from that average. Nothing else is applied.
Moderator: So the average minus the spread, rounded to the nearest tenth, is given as 4.4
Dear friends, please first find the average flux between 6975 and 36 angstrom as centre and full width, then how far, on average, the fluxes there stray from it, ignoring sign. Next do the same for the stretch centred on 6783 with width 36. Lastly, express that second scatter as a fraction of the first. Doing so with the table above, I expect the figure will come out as 1.7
